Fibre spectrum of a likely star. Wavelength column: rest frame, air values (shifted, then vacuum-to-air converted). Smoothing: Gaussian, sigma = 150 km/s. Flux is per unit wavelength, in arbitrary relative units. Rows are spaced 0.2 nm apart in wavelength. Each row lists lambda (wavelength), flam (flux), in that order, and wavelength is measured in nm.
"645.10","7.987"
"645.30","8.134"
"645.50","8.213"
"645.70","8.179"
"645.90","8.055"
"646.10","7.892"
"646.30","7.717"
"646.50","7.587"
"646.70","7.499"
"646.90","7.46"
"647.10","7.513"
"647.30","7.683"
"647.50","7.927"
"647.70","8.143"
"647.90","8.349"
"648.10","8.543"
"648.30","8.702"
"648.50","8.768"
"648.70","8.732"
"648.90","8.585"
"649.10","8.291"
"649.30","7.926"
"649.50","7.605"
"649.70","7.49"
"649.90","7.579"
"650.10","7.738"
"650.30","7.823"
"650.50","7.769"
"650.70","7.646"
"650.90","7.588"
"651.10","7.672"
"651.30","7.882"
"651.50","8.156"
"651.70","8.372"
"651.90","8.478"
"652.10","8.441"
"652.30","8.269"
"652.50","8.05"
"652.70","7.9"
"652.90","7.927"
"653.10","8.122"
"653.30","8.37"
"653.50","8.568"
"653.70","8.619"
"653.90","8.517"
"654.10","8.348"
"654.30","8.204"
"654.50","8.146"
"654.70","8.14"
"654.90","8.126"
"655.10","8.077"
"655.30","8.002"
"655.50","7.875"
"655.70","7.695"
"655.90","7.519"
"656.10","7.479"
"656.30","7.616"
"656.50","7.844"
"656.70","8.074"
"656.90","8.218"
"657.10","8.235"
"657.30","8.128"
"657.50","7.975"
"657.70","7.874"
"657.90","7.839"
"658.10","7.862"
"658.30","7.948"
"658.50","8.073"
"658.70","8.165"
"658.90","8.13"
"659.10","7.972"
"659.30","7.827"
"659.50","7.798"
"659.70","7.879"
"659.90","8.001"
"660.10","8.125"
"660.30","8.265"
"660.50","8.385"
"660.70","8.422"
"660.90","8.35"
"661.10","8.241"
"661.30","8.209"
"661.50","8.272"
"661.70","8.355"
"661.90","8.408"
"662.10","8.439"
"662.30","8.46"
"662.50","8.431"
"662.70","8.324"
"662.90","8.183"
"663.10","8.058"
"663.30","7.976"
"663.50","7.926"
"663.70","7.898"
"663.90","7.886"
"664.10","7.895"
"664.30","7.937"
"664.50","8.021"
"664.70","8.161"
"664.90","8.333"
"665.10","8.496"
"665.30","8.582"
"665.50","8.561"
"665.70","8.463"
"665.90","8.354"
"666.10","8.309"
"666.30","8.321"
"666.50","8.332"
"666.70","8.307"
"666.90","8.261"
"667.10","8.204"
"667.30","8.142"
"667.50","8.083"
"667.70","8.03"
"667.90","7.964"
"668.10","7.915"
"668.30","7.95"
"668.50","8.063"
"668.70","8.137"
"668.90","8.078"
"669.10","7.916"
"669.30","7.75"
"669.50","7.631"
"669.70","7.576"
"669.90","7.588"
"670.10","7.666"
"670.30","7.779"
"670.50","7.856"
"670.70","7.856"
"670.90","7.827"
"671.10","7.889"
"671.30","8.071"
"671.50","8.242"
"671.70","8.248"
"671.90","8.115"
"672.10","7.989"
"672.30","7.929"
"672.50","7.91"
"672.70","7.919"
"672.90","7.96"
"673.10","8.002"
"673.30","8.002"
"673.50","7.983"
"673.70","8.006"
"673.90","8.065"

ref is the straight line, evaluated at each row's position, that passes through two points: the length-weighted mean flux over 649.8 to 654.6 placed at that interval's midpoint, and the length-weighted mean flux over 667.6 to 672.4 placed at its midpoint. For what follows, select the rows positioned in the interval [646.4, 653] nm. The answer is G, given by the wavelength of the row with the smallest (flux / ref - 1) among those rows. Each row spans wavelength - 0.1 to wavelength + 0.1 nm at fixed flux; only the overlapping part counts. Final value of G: 646.90 nm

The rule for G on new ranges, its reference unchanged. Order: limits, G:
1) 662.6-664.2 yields 663.90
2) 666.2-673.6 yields 669.70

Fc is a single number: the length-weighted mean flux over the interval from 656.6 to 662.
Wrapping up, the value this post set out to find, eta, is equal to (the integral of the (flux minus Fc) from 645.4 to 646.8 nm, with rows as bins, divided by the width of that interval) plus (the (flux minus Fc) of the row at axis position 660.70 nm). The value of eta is 0.1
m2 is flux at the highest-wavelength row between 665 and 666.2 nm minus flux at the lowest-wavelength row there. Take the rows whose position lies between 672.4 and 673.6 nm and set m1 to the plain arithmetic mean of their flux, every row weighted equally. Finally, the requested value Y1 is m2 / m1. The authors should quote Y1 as -0.02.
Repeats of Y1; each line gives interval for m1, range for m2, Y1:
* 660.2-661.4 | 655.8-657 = 0.08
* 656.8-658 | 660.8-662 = 0.01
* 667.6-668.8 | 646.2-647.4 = 0.00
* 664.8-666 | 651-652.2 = 0.09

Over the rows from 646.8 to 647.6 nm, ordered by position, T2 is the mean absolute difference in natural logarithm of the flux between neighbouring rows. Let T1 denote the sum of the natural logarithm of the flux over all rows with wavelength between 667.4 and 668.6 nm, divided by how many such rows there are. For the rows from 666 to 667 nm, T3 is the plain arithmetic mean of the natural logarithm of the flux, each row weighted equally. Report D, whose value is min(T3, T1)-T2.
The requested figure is 2.06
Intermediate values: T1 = 2.08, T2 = 0.020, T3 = 2.12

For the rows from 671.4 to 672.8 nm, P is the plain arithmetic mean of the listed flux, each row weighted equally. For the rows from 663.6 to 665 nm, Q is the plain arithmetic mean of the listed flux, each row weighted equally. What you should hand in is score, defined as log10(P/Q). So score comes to 0.002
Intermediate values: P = 8.05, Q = 8.02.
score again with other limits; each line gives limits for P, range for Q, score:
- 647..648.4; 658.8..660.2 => 0.009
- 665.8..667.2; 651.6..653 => 0.005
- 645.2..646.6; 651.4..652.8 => -0.014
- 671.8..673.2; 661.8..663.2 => -0.019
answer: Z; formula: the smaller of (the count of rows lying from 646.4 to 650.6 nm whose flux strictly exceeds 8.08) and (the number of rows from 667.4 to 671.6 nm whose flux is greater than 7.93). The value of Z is 8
